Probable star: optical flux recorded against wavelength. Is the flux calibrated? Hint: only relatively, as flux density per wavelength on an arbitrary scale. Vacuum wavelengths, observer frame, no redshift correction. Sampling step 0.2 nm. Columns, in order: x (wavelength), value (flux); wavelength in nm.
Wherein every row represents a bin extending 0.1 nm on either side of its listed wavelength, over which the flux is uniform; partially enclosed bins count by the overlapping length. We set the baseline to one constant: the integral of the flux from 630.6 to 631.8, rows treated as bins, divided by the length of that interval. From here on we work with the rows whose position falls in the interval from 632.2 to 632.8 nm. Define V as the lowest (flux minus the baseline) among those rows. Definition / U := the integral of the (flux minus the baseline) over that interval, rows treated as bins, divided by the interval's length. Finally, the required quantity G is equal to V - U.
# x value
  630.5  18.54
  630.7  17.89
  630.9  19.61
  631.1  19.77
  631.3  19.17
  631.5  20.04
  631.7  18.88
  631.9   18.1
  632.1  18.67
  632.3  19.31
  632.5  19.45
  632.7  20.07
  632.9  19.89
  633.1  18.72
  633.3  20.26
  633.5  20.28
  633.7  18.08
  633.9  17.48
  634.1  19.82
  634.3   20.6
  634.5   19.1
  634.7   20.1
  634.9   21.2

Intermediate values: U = 0.38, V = 0.1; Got -0.30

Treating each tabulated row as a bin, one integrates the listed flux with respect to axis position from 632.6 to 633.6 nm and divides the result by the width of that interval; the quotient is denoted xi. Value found 19.8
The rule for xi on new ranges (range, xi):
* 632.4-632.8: 19.8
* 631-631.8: 19.5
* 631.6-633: 19.2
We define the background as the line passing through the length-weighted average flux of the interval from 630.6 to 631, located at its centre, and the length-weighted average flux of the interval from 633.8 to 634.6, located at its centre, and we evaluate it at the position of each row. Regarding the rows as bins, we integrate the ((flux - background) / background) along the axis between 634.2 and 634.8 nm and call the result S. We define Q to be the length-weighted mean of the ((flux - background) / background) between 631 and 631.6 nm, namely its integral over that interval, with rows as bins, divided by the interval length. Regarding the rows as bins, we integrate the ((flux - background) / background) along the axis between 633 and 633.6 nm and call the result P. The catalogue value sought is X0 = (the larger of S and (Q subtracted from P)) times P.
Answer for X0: 0.0004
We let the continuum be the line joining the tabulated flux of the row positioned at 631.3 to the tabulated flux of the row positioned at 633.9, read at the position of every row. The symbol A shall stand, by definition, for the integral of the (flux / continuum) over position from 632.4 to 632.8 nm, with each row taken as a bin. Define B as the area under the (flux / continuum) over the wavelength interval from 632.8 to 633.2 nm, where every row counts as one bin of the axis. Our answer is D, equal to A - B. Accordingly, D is 0.004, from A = 0.431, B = 0.427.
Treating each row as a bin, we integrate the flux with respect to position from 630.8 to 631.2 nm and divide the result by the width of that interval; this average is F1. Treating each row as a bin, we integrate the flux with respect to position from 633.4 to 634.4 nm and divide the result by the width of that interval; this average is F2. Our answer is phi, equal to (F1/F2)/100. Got 0.0102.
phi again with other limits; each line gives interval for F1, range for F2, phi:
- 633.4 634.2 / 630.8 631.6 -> 0.0096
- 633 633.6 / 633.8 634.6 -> 0.0103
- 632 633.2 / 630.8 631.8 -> 0.0099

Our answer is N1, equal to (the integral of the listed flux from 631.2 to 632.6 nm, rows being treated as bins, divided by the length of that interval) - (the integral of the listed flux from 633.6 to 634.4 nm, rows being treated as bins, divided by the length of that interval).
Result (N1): 0.1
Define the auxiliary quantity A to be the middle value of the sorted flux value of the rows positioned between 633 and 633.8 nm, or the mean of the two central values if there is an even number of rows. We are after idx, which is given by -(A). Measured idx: -19.5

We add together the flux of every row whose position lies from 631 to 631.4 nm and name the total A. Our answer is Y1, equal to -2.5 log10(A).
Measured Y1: -3.98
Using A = 38.9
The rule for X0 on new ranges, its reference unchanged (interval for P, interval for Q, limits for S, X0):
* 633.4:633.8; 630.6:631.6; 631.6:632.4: 0.0000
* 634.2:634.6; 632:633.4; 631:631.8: 0.0003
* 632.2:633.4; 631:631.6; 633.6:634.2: -0.0003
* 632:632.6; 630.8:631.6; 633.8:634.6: 0.0000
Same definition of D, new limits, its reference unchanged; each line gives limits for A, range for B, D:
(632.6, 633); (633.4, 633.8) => 0.005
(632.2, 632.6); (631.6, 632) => 0.028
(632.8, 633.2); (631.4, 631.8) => 0.017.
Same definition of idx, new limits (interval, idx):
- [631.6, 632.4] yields -18.8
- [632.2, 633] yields -19.7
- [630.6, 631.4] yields -19.4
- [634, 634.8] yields -20.0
